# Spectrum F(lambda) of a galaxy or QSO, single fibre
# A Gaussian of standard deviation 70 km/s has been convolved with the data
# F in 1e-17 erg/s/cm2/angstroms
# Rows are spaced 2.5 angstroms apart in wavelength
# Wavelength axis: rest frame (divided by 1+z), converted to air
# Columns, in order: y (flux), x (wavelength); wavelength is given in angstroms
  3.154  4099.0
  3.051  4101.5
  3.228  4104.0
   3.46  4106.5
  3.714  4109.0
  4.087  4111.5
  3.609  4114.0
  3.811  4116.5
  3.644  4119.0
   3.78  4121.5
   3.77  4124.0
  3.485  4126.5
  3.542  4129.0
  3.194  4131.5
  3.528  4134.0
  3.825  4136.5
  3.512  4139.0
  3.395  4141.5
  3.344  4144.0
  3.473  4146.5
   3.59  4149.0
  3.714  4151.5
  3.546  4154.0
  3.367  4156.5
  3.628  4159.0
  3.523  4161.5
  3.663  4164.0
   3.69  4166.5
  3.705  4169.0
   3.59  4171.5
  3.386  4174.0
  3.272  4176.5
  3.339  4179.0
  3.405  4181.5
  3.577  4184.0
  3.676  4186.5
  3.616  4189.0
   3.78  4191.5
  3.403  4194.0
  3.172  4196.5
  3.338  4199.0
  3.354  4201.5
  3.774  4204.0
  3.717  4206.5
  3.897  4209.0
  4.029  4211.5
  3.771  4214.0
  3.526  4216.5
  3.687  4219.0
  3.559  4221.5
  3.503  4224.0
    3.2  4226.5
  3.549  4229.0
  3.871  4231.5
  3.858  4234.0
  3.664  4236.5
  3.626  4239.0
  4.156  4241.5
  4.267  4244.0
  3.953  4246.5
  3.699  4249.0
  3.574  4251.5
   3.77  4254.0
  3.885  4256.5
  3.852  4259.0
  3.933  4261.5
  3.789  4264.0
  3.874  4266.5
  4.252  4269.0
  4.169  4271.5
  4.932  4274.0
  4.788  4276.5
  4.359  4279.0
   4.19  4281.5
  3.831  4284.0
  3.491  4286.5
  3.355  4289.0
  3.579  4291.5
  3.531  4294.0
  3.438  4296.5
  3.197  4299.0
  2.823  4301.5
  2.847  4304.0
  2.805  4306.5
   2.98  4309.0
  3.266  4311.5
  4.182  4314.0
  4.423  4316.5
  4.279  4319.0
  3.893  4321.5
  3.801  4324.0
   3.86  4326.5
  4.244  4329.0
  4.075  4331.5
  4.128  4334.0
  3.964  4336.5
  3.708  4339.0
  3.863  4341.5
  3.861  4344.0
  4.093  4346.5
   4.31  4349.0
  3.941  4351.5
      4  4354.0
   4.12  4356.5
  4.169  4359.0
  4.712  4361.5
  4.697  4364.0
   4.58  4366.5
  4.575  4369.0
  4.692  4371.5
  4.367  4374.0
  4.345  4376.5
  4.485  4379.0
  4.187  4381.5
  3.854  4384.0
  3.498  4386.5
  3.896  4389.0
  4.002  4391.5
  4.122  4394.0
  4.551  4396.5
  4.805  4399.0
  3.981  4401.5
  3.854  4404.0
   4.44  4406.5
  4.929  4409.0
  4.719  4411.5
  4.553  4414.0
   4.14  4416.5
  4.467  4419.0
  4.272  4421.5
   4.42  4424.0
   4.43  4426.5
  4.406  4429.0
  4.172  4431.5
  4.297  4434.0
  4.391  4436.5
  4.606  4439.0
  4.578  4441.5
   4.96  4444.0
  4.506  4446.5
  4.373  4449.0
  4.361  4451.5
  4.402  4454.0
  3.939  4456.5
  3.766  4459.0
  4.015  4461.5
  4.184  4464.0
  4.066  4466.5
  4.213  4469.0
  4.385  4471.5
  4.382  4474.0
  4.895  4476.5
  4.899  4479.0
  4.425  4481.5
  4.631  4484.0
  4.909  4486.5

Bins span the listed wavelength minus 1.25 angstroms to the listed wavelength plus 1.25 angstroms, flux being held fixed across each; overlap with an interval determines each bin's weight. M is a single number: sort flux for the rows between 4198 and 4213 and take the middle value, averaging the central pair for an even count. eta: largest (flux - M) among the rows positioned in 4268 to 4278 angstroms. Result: 1.19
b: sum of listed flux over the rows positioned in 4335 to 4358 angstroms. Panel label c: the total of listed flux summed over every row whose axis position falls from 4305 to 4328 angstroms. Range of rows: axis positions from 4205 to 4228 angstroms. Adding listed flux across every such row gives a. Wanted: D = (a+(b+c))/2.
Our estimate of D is 51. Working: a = 32.9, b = 36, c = 33.5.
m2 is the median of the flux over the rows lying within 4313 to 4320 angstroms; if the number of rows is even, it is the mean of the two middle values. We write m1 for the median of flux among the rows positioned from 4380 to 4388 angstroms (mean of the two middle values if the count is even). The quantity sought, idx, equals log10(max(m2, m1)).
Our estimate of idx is 0.631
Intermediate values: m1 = 3.85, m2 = 4.28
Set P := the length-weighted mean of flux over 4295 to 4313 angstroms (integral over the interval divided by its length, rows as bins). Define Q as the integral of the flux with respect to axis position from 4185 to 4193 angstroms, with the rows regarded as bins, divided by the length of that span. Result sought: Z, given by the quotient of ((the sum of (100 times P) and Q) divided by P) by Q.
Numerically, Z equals 28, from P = 3.1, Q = 3.7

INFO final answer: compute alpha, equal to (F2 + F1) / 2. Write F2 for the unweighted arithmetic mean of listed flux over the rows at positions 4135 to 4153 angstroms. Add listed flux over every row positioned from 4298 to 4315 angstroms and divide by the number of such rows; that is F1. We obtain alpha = 3.35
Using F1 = 3.16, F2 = 3.6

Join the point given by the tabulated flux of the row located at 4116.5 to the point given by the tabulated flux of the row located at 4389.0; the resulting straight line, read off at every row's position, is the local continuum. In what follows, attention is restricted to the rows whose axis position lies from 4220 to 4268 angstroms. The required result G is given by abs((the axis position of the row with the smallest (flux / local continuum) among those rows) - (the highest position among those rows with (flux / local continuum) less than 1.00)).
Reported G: 37.5 angstroms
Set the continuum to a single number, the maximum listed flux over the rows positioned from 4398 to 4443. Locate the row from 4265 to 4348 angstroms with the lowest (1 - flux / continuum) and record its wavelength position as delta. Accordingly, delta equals 4274.0 angstroms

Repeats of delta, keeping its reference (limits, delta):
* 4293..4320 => 4316.5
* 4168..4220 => 4211.5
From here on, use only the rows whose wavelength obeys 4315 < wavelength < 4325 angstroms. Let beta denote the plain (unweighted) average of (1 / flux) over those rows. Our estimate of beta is 0.24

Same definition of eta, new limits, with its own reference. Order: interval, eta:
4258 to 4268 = 0.19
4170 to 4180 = -0.16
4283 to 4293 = 0.09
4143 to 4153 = -0.03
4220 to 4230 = -0.19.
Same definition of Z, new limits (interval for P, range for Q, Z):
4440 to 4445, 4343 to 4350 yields 25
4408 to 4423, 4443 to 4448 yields 21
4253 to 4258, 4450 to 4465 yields 25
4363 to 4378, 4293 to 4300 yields 30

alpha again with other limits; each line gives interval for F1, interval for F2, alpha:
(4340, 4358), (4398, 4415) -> 4.25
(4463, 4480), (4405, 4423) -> 4.47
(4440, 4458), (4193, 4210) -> 3.98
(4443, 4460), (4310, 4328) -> 4.14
